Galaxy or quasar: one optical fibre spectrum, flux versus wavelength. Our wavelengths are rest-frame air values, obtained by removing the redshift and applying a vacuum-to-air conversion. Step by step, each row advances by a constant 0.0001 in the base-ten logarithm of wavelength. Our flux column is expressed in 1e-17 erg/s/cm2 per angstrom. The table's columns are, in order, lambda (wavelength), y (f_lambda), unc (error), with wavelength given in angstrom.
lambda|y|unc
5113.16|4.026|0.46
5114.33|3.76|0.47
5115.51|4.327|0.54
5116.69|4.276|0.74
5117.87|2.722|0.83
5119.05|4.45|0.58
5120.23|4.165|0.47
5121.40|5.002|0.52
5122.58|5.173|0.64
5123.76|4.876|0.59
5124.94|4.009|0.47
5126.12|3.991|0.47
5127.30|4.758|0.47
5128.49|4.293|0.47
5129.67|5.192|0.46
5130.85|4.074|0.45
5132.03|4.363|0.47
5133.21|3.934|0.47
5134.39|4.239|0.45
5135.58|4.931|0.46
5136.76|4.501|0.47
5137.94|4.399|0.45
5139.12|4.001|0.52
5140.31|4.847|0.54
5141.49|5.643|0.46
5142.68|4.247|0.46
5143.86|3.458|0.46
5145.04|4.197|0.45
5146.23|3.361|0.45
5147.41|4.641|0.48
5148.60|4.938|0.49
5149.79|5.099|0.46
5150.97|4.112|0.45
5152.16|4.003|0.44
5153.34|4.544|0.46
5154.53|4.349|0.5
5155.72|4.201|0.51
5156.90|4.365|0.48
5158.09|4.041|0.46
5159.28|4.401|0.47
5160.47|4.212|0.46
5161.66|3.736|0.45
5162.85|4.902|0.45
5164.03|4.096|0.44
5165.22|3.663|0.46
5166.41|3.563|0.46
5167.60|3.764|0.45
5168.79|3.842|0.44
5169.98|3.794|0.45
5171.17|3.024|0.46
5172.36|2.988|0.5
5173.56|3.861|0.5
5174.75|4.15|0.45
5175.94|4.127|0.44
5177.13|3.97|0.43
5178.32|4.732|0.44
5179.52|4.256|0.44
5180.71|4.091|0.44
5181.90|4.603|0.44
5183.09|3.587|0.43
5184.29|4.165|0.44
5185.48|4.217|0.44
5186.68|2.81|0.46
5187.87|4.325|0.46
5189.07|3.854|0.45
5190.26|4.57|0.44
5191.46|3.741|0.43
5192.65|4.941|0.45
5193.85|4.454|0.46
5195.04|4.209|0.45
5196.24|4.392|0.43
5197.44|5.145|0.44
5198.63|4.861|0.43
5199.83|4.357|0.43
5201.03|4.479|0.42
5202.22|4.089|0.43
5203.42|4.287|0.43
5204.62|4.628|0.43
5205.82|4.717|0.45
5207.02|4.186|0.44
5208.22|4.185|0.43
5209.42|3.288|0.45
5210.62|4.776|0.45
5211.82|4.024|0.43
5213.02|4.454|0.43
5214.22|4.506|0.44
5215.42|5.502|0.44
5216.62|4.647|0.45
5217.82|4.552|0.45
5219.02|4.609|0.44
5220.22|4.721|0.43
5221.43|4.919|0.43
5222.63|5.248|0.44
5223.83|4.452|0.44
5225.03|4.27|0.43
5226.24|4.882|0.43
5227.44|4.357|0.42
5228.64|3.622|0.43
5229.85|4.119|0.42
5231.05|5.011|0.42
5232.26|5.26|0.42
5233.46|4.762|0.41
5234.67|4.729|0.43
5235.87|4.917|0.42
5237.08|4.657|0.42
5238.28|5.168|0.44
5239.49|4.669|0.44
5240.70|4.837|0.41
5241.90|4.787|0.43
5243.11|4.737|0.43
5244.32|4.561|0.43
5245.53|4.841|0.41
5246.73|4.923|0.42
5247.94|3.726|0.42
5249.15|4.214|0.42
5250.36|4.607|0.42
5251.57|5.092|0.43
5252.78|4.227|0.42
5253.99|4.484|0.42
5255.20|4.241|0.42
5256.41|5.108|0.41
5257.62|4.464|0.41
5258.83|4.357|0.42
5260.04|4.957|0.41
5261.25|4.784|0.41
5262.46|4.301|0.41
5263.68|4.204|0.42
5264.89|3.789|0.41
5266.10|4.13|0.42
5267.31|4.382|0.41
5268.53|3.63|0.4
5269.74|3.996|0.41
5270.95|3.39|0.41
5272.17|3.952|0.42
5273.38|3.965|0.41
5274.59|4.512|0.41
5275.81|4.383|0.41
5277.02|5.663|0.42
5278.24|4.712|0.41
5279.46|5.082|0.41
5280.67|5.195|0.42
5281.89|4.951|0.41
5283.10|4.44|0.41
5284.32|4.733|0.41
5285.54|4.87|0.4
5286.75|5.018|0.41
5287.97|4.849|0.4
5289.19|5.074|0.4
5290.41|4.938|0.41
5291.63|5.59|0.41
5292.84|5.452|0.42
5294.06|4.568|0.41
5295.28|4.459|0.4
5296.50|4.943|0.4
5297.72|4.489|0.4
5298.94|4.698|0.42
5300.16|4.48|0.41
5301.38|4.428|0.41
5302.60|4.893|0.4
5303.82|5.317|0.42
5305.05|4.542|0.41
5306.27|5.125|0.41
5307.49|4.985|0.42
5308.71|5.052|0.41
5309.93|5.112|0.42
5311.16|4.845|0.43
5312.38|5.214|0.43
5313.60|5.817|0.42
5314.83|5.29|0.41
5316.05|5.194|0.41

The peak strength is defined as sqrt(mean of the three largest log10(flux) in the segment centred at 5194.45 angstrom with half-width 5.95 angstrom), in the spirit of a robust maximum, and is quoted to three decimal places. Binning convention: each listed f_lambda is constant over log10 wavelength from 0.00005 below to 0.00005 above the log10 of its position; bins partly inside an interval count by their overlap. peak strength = 0.835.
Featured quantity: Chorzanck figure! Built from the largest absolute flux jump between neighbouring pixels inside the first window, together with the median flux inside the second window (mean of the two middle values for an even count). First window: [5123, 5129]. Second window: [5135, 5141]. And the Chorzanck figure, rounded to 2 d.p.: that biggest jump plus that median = 5.37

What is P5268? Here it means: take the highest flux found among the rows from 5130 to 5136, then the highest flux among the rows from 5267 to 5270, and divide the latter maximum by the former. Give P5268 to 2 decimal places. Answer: 0.89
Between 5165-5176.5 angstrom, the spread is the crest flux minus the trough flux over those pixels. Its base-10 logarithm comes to 0.1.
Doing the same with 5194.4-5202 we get 0.0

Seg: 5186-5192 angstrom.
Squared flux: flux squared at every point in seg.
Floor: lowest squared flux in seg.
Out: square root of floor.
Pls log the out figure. 2.8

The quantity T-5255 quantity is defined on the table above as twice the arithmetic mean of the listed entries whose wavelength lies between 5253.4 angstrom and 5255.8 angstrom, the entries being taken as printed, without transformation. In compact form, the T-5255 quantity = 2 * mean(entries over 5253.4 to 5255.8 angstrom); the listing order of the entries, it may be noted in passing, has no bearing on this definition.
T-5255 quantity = 8.7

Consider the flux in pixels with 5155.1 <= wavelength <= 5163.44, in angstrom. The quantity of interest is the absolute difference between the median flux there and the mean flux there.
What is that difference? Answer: 0.05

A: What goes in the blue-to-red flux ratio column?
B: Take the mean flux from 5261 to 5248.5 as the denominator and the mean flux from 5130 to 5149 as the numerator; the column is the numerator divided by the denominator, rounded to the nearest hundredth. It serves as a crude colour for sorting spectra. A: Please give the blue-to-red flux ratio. 0.95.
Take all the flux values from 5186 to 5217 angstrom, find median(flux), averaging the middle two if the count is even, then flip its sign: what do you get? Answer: -4.4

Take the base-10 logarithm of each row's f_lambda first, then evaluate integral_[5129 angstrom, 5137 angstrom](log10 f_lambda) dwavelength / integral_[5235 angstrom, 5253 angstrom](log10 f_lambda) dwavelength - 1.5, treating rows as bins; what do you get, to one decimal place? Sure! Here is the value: -1.1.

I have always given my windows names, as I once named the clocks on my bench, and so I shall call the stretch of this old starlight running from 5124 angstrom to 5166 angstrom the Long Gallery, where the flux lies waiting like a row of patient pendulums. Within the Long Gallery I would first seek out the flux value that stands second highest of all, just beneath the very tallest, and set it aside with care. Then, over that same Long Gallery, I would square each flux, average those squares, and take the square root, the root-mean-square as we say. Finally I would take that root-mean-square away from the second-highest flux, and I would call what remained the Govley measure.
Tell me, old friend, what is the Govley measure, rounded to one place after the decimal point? 0.8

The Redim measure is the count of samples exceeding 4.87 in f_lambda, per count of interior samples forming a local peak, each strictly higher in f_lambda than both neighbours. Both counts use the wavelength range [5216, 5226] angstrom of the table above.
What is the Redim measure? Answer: 2.0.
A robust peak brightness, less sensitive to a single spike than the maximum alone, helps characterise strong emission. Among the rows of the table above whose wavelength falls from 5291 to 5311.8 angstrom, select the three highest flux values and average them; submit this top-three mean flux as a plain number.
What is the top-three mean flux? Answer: 5.5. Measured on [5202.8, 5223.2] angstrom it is 5.2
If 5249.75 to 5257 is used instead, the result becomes 4.9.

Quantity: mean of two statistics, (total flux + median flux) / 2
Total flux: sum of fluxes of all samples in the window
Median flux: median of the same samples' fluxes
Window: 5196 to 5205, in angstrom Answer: 20.3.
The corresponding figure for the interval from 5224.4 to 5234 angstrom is 20.4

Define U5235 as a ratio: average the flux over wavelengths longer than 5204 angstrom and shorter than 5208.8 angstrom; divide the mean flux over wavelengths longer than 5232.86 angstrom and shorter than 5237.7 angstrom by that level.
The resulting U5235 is 1.08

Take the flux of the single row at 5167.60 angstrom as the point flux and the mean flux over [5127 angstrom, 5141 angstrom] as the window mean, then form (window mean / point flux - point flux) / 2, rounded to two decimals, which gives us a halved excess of -1.29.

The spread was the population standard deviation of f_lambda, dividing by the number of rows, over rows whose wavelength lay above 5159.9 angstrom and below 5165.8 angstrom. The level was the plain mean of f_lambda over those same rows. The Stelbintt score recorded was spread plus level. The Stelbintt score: 4.6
